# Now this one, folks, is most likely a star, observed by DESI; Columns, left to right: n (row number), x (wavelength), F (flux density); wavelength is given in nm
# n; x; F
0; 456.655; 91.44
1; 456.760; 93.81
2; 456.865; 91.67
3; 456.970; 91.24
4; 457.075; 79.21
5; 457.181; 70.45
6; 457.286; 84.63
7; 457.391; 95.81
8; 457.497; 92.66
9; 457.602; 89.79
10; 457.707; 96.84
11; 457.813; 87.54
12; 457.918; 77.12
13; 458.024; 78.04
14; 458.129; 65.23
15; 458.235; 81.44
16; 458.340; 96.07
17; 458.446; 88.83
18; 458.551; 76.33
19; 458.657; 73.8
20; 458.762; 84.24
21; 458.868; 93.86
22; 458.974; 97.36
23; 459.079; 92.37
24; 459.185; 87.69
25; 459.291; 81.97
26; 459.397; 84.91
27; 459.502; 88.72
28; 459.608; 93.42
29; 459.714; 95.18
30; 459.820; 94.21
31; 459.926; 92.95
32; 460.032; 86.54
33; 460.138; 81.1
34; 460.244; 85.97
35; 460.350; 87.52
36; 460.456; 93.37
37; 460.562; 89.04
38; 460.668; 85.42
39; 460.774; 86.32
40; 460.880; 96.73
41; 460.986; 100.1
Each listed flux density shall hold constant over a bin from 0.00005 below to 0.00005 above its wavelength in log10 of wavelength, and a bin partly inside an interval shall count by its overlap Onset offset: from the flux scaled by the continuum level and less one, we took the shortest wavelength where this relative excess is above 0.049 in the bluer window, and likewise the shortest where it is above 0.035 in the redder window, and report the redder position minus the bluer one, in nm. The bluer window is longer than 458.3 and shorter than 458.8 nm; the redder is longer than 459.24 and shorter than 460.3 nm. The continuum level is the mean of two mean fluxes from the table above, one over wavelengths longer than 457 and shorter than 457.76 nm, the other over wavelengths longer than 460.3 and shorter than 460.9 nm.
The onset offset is 1.27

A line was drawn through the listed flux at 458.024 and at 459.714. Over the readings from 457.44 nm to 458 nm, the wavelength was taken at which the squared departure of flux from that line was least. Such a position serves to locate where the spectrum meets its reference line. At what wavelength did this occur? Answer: 457.918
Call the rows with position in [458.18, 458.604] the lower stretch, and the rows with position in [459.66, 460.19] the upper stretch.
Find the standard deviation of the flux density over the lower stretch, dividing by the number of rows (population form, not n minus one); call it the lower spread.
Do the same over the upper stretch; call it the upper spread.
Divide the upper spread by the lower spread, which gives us 0.7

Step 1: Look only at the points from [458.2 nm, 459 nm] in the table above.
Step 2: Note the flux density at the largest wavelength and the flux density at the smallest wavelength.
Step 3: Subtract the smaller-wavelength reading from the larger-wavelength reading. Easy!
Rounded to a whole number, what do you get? 16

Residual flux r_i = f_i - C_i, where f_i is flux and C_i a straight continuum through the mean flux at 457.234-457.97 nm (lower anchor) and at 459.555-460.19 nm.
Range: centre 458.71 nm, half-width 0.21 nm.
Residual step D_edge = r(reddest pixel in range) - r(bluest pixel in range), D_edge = 17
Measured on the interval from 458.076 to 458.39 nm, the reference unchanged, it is 31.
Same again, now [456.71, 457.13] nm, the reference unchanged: -15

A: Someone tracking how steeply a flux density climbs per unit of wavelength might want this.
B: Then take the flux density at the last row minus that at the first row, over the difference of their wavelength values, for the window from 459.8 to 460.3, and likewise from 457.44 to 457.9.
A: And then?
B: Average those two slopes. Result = -18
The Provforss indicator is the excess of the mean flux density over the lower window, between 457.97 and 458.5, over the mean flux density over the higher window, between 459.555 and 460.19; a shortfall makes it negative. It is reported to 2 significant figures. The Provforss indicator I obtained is -8.6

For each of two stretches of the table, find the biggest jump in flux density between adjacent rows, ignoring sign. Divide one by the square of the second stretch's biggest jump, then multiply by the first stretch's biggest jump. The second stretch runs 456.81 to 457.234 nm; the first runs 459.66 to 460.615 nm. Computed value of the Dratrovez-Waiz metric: 0.044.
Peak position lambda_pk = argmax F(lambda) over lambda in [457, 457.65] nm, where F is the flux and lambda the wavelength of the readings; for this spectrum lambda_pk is 457.391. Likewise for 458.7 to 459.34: 458.974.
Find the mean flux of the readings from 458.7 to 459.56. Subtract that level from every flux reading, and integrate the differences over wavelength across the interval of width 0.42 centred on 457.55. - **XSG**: 2.1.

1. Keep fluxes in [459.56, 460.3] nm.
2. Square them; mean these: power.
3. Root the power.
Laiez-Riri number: 90.0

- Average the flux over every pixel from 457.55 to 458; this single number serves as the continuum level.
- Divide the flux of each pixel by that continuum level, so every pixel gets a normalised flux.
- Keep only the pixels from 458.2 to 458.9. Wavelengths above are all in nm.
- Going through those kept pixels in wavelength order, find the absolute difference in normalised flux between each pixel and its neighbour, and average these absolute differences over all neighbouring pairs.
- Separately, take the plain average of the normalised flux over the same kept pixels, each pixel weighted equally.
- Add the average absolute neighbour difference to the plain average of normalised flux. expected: 1.08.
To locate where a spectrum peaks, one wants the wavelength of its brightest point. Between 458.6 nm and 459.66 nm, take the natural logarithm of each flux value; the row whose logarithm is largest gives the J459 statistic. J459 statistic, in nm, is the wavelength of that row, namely 458.974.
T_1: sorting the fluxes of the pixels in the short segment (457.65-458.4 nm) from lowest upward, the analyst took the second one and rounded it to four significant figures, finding 77.12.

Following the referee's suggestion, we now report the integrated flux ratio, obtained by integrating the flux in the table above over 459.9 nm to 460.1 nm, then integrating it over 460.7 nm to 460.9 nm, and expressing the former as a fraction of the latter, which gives 0.98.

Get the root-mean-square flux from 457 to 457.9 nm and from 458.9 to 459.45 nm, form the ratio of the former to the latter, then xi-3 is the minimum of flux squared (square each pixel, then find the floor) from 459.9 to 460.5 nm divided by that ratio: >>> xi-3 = 6691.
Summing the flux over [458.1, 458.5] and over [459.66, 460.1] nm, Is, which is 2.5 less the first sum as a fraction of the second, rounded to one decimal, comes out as 1.6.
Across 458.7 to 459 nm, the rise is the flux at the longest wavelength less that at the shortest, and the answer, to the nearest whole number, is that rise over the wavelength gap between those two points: 62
